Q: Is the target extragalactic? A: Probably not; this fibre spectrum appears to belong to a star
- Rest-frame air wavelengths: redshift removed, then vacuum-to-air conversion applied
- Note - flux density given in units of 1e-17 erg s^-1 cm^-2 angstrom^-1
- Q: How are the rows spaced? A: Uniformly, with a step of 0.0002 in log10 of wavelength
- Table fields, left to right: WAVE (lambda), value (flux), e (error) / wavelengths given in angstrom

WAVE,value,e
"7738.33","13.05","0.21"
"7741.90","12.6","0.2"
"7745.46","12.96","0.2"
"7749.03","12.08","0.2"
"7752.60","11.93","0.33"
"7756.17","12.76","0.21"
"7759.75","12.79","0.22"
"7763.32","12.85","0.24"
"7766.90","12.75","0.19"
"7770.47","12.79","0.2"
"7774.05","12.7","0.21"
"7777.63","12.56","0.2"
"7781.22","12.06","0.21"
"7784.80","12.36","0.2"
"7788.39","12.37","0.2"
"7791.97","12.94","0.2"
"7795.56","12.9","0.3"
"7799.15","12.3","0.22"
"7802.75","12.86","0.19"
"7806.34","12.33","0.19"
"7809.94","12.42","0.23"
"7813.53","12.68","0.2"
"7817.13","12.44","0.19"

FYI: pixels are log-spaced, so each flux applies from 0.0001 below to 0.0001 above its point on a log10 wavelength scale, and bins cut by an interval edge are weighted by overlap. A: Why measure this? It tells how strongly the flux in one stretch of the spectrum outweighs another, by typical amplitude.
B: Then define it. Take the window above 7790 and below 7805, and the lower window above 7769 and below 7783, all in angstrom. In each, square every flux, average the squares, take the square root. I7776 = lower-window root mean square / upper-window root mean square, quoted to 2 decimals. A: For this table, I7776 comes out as 0.98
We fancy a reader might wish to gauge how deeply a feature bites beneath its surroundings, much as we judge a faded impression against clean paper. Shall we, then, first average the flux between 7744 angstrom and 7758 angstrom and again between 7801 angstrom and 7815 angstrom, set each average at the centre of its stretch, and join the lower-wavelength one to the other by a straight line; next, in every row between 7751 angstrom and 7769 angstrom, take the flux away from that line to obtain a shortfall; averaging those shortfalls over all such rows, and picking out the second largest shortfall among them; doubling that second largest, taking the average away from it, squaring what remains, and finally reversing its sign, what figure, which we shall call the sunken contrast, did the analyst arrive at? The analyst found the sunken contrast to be -0.16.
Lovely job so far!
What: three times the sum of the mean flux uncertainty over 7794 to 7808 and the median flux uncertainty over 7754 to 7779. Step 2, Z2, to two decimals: 1.30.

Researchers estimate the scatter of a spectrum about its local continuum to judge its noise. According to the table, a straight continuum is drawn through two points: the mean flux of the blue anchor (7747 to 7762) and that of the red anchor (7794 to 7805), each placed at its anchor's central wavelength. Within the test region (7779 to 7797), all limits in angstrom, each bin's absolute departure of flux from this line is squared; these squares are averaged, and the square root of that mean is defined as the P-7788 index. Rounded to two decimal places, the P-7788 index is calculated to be 0.32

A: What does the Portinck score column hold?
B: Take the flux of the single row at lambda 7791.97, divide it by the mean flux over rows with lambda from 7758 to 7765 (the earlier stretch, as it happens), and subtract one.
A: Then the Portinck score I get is 0.009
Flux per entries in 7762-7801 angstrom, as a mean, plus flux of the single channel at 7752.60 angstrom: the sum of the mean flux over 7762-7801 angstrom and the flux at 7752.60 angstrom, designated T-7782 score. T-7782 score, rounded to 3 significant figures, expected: 24.5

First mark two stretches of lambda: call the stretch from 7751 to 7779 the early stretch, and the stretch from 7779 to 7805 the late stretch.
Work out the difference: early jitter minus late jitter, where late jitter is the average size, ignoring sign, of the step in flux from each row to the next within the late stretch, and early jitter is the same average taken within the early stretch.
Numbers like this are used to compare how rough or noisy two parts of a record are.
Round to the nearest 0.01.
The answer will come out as -0.16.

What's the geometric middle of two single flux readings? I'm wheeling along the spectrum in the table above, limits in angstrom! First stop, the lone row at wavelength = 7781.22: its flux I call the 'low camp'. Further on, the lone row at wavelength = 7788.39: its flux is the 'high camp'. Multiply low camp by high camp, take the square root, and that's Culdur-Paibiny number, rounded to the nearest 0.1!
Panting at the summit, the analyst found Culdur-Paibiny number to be 12.2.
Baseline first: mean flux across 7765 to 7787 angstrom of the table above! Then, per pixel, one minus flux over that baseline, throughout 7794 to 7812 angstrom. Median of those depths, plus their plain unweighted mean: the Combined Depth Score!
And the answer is 0.007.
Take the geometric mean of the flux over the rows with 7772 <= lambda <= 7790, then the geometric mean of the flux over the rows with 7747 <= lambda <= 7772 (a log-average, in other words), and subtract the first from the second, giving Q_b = 0.15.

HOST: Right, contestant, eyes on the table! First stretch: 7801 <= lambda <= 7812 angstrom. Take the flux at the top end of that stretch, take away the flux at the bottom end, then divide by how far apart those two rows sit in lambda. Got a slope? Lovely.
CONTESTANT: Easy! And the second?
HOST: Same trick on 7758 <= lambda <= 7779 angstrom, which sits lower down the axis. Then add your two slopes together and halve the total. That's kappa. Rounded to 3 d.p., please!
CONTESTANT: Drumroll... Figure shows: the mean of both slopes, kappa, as -0.037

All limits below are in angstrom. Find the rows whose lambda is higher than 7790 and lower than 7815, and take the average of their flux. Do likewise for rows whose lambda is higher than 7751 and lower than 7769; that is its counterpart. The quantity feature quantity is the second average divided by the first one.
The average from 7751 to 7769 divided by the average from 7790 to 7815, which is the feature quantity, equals 0.999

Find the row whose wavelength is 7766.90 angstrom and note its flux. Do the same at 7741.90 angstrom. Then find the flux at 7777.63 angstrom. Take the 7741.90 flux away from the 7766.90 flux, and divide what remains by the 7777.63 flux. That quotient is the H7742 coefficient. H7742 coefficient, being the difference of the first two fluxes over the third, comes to 0.012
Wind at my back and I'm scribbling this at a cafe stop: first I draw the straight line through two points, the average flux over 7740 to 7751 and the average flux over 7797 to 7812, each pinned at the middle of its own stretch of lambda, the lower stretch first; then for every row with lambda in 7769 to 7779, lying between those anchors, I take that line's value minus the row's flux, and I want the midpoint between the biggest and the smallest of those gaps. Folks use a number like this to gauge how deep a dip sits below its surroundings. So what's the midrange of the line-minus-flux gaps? -0.16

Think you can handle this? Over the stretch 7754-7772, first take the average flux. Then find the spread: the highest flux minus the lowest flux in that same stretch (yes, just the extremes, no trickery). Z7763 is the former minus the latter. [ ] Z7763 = 12.7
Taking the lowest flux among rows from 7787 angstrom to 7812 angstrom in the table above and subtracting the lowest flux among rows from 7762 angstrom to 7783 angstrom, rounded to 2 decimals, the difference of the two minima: 0.24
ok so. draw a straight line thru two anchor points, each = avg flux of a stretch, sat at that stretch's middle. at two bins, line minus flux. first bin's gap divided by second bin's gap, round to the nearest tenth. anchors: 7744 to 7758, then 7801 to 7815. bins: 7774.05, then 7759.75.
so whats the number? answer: 0.6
